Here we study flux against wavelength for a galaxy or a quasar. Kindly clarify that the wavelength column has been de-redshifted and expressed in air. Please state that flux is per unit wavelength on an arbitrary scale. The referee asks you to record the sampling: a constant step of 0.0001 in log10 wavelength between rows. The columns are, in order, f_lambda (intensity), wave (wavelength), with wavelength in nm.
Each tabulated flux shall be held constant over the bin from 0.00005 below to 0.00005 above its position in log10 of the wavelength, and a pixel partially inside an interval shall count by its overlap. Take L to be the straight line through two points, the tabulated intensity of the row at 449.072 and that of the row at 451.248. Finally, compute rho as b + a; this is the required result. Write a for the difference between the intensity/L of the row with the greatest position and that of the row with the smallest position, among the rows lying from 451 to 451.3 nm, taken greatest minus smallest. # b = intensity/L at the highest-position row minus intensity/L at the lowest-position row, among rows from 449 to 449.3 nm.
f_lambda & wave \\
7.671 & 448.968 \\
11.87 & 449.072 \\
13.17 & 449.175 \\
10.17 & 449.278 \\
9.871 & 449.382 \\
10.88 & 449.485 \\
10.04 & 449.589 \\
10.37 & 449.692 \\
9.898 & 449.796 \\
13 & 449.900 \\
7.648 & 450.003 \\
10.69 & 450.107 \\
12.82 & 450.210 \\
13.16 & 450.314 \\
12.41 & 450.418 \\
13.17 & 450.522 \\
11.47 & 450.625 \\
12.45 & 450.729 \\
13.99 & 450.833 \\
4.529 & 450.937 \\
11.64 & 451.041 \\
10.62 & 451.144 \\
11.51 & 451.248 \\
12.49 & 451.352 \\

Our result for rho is -0.15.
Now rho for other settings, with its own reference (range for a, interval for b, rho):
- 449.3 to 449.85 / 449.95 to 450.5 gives 0.42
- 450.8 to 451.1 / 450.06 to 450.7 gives -0.13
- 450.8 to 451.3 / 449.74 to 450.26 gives 0.05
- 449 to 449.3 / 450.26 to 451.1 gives -0.26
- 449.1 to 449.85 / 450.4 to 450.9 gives -0.13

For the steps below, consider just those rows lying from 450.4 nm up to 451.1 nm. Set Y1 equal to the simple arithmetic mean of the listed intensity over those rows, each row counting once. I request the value 11.4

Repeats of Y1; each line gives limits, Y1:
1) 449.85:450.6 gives 11.8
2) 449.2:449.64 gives 10.2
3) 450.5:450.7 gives 12.3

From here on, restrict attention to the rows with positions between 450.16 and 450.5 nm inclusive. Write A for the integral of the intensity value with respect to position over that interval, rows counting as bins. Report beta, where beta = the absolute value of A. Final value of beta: 4.4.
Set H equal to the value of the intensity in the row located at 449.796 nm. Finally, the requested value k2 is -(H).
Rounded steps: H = 9.898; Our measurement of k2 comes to -9.9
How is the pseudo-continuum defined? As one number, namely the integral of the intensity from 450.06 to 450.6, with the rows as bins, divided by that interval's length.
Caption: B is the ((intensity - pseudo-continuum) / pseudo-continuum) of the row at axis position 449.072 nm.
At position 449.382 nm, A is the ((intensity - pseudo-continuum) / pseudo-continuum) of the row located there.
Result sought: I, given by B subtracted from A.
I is -0.16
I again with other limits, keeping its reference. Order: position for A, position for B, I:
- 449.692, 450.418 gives -0.16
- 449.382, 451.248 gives -0.13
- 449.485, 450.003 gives 0.26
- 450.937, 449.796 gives -0.43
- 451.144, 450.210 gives -0.18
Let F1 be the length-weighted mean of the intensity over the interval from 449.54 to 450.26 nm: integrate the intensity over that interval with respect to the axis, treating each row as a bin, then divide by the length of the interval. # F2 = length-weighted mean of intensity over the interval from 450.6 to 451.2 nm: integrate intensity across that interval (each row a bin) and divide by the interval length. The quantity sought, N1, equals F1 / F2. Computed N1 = 0.99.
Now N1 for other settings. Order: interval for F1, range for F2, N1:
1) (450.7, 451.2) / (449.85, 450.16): 1.01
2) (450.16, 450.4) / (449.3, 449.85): 1.26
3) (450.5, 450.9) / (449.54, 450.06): 1.22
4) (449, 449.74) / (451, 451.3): 0.96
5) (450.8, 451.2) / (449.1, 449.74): 0.93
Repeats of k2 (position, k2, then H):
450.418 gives -12.4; 12.41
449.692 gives -10.4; 10.37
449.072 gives -11.9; 11.87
